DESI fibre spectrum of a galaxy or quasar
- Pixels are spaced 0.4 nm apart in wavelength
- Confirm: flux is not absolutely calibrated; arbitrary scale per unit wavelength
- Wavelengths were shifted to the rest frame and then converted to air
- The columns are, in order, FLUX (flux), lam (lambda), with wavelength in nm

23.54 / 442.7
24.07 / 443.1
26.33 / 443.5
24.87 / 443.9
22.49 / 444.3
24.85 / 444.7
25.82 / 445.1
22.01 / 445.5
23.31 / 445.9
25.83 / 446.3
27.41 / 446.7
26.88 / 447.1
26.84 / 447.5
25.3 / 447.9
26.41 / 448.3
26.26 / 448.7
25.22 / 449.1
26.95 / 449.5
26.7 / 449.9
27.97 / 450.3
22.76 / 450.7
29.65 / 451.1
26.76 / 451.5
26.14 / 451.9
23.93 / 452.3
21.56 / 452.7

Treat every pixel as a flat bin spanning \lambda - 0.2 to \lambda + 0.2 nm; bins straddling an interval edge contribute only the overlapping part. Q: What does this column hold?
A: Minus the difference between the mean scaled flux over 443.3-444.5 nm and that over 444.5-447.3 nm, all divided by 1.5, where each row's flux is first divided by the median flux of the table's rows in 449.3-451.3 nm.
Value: 0.015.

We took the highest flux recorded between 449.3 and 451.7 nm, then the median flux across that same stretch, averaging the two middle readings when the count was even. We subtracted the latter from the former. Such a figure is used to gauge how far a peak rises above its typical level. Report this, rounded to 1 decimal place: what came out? 2.8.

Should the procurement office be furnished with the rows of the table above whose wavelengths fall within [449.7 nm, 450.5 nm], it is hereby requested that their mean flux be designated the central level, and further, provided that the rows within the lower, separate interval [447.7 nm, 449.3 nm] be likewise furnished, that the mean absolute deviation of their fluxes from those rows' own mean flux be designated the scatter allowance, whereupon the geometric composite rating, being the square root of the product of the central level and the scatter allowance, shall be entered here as 3.83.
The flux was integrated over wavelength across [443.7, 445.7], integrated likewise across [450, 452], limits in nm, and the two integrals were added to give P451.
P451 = 101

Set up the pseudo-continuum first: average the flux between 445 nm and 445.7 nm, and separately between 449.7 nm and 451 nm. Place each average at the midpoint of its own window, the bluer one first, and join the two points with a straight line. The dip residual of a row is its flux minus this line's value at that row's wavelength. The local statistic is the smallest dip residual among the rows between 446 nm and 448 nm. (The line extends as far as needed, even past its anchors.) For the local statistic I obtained 0.4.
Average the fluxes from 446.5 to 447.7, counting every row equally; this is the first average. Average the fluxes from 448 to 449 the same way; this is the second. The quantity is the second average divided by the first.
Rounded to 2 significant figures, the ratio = 0.97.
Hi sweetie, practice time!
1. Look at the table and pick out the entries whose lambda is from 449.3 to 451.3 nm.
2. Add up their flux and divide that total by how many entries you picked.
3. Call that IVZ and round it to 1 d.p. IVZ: 26.8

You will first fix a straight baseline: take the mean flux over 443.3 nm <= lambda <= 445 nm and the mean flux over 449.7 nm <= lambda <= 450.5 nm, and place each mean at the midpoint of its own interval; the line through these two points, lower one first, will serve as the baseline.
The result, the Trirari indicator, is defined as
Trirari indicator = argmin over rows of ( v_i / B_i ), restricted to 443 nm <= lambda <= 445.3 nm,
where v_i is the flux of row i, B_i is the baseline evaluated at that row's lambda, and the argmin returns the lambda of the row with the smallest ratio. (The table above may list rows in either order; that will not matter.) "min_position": 444.3 nm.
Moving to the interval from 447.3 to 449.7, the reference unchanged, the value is 449.1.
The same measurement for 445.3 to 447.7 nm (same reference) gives 445.5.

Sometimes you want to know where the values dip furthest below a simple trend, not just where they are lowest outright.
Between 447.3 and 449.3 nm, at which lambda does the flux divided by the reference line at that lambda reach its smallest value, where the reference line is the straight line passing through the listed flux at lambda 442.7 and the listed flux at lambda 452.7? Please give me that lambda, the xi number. 447.9 nm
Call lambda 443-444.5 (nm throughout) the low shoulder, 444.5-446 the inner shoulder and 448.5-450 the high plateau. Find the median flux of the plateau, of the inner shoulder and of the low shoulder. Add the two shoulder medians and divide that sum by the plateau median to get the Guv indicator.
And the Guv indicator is 1.833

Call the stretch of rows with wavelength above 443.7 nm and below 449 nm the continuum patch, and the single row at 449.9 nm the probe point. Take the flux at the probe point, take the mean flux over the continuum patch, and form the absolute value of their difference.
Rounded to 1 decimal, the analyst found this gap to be 1.4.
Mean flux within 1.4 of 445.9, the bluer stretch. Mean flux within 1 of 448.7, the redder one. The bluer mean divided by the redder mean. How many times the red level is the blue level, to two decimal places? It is 0.97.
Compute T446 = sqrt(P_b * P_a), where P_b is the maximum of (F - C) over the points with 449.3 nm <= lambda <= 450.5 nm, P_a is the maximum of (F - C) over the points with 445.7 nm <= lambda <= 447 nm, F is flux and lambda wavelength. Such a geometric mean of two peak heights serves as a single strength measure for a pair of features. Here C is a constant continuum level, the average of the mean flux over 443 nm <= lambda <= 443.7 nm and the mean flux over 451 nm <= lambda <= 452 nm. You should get 1.3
